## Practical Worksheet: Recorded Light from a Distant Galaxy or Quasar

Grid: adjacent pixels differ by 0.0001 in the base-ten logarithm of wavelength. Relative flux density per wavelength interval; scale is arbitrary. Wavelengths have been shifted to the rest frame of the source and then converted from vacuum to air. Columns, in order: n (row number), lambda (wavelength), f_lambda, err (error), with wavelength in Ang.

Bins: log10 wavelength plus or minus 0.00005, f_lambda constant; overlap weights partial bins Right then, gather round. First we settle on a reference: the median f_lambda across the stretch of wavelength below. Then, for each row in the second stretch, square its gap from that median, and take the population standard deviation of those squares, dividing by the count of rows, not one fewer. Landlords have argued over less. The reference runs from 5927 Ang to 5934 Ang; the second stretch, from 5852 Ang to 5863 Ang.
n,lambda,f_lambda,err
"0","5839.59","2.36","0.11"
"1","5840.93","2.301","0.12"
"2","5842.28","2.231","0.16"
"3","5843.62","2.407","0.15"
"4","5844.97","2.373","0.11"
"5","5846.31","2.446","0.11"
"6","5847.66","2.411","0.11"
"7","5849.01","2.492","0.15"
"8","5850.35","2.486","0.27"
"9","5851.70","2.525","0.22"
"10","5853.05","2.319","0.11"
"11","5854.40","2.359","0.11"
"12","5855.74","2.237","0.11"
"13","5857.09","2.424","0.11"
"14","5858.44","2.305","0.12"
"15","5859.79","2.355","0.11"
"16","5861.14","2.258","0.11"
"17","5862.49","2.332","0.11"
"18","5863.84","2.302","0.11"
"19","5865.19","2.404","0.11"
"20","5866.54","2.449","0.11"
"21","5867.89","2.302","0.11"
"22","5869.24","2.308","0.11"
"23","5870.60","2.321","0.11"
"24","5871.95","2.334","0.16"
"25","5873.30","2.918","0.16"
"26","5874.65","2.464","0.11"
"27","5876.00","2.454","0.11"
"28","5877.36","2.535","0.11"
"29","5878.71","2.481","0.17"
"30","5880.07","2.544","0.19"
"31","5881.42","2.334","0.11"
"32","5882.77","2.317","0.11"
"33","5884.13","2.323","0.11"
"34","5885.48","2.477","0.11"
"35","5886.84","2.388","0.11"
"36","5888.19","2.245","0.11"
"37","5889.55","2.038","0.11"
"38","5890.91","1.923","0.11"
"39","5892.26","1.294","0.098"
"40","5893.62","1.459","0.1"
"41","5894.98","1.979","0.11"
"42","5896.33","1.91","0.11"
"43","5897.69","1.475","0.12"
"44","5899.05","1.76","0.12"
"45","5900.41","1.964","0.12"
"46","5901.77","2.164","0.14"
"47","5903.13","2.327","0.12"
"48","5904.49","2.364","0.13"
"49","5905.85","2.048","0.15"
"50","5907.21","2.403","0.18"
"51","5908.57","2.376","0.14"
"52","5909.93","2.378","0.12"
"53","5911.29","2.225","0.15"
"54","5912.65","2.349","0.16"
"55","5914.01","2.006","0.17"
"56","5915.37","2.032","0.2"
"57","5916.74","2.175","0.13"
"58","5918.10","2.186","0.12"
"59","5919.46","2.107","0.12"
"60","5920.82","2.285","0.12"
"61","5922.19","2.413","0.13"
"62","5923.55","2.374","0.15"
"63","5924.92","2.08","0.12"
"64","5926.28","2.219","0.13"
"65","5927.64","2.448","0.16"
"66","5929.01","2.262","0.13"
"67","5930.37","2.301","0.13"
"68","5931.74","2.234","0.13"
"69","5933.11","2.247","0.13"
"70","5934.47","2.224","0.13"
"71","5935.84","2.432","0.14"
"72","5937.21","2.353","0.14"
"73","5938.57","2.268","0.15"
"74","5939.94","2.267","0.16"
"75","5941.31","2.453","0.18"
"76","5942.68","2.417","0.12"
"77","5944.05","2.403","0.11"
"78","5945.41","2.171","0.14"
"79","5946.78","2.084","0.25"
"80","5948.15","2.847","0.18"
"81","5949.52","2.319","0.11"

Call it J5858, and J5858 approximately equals 0.008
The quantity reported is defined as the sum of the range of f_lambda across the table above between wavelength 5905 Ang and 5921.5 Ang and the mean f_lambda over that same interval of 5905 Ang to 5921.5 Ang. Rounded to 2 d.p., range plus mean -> 2.61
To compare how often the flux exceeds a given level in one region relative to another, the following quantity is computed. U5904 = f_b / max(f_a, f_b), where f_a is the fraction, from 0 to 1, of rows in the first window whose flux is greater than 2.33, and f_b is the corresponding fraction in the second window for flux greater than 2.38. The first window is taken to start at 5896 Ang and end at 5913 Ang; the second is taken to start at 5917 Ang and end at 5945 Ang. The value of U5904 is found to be 0.78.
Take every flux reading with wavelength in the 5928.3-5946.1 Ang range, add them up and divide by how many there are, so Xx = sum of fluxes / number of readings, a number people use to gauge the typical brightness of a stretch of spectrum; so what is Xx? 2.31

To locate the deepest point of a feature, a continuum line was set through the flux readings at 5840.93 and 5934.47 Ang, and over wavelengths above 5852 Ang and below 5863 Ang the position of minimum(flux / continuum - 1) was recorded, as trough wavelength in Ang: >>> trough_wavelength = 5855.74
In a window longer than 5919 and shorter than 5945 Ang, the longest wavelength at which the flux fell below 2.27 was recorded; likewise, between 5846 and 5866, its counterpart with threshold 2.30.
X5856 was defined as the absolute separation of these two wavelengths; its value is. 78.8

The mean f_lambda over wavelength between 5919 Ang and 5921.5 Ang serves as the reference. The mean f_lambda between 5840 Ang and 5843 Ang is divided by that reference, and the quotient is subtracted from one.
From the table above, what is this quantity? -0.03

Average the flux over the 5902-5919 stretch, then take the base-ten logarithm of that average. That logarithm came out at 0.35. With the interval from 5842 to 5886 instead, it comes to 0.38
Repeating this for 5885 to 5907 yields 0.30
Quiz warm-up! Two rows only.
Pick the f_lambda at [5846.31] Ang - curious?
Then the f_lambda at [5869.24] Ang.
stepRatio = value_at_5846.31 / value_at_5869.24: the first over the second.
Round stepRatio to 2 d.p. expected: 1.06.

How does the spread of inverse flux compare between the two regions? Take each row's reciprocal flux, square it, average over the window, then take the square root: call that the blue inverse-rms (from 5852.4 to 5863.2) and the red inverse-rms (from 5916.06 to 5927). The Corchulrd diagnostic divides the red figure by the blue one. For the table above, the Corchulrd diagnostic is 1.05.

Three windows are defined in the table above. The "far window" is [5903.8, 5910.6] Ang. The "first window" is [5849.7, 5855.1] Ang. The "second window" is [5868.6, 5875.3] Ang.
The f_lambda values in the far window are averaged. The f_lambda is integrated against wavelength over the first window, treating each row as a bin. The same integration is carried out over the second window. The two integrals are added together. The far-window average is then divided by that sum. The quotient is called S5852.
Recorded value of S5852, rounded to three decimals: 0.078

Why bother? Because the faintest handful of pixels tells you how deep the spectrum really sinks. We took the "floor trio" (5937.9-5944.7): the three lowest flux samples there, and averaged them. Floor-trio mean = 2.31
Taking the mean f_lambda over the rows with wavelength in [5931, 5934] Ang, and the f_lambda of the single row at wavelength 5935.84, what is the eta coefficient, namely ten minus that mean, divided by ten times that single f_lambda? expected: 0.32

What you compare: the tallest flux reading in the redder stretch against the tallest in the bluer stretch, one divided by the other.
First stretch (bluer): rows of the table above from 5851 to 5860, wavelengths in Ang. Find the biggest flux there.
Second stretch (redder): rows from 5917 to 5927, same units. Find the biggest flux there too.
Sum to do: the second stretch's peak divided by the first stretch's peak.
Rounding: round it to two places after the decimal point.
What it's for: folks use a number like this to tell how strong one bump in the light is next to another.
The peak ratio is 0.96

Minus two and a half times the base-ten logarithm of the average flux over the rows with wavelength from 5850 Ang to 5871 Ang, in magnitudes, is -0.93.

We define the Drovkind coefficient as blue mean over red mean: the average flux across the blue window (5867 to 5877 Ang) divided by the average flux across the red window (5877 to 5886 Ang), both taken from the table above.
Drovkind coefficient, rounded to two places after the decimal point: 1.01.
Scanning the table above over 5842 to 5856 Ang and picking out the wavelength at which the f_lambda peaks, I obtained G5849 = 5851.70 Ang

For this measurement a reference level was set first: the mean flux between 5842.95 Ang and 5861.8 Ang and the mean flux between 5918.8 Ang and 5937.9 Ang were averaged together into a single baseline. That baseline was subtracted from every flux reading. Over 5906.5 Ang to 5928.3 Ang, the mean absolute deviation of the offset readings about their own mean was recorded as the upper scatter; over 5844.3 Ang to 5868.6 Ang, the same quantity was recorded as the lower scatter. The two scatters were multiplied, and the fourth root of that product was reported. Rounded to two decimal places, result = 0.30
